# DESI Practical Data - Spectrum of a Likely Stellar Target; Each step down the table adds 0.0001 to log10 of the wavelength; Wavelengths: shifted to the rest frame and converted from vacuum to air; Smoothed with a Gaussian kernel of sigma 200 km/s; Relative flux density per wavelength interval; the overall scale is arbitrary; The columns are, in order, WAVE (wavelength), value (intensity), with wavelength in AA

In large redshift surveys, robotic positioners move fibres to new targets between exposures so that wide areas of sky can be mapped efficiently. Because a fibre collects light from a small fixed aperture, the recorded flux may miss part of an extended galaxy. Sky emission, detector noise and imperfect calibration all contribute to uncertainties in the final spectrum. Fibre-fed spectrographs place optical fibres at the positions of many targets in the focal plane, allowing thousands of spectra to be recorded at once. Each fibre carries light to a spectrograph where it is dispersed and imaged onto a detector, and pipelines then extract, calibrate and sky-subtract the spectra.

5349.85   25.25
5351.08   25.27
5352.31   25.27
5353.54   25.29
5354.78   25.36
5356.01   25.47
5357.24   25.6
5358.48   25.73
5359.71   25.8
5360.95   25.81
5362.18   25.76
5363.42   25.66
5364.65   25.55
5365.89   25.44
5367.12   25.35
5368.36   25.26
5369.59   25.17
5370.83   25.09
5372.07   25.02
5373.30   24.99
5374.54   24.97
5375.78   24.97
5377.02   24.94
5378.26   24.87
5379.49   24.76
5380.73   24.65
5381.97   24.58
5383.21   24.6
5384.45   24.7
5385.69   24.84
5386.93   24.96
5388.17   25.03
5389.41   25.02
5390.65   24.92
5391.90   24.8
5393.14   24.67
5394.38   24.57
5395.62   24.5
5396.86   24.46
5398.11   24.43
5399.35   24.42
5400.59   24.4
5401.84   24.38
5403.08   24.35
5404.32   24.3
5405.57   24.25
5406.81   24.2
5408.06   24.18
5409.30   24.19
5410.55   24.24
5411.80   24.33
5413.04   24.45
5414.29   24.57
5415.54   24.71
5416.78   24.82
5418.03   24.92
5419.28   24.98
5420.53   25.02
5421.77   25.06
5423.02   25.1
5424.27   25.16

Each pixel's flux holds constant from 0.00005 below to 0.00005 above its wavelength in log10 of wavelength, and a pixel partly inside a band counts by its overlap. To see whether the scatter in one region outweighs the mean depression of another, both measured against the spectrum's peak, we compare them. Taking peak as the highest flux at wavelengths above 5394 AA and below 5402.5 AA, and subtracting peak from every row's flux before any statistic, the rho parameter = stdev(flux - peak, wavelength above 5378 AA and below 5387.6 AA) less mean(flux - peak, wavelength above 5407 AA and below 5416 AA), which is 0.3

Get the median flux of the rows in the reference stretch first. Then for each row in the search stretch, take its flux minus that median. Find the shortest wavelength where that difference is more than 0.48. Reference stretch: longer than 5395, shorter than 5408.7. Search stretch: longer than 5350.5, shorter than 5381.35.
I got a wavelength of 5351.08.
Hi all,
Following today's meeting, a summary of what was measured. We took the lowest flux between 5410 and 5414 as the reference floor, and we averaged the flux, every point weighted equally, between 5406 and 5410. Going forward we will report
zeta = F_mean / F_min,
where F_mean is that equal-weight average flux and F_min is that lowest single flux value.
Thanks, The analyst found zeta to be 1.00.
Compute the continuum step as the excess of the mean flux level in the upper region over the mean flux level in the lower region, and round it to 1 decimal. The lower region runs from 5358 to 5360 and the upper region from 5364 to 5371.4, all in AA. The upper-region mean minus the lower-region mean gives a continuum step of -0.5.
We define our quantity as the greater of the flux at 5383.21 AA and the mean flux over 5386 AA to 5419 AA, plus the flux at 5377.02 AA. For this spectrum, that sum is 49.5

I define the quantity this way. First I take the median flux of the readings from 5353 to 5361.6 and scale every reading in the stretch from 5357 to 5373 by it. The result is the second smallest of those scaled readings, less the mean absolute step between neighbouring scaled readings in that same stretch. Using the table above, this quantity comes 0.977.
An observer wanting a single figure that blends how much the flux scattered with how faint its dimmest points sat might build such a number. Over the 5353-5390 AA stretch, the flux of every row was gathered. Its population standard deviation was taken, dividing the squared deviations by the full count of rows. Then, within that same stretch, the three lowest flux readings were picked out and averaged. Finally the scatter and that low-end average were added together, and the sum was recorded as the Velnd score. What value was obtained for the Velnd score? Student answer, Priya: 25.0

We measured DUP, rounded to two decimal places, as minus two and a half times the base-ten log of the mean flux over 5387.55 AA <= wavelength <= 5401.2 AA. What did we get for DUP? -3.48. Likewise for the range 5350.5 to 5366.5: -3.52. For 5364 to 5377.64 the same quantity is -3.50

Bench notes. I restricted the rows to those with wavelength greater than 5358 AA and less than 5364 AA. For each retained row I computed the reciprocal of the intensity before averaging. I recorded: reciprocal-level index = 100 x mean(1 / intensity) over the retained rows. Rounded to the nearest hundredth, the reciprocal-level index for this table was 3.88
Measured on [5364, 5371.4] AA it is 3.95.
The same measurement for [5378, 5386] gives 4.05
